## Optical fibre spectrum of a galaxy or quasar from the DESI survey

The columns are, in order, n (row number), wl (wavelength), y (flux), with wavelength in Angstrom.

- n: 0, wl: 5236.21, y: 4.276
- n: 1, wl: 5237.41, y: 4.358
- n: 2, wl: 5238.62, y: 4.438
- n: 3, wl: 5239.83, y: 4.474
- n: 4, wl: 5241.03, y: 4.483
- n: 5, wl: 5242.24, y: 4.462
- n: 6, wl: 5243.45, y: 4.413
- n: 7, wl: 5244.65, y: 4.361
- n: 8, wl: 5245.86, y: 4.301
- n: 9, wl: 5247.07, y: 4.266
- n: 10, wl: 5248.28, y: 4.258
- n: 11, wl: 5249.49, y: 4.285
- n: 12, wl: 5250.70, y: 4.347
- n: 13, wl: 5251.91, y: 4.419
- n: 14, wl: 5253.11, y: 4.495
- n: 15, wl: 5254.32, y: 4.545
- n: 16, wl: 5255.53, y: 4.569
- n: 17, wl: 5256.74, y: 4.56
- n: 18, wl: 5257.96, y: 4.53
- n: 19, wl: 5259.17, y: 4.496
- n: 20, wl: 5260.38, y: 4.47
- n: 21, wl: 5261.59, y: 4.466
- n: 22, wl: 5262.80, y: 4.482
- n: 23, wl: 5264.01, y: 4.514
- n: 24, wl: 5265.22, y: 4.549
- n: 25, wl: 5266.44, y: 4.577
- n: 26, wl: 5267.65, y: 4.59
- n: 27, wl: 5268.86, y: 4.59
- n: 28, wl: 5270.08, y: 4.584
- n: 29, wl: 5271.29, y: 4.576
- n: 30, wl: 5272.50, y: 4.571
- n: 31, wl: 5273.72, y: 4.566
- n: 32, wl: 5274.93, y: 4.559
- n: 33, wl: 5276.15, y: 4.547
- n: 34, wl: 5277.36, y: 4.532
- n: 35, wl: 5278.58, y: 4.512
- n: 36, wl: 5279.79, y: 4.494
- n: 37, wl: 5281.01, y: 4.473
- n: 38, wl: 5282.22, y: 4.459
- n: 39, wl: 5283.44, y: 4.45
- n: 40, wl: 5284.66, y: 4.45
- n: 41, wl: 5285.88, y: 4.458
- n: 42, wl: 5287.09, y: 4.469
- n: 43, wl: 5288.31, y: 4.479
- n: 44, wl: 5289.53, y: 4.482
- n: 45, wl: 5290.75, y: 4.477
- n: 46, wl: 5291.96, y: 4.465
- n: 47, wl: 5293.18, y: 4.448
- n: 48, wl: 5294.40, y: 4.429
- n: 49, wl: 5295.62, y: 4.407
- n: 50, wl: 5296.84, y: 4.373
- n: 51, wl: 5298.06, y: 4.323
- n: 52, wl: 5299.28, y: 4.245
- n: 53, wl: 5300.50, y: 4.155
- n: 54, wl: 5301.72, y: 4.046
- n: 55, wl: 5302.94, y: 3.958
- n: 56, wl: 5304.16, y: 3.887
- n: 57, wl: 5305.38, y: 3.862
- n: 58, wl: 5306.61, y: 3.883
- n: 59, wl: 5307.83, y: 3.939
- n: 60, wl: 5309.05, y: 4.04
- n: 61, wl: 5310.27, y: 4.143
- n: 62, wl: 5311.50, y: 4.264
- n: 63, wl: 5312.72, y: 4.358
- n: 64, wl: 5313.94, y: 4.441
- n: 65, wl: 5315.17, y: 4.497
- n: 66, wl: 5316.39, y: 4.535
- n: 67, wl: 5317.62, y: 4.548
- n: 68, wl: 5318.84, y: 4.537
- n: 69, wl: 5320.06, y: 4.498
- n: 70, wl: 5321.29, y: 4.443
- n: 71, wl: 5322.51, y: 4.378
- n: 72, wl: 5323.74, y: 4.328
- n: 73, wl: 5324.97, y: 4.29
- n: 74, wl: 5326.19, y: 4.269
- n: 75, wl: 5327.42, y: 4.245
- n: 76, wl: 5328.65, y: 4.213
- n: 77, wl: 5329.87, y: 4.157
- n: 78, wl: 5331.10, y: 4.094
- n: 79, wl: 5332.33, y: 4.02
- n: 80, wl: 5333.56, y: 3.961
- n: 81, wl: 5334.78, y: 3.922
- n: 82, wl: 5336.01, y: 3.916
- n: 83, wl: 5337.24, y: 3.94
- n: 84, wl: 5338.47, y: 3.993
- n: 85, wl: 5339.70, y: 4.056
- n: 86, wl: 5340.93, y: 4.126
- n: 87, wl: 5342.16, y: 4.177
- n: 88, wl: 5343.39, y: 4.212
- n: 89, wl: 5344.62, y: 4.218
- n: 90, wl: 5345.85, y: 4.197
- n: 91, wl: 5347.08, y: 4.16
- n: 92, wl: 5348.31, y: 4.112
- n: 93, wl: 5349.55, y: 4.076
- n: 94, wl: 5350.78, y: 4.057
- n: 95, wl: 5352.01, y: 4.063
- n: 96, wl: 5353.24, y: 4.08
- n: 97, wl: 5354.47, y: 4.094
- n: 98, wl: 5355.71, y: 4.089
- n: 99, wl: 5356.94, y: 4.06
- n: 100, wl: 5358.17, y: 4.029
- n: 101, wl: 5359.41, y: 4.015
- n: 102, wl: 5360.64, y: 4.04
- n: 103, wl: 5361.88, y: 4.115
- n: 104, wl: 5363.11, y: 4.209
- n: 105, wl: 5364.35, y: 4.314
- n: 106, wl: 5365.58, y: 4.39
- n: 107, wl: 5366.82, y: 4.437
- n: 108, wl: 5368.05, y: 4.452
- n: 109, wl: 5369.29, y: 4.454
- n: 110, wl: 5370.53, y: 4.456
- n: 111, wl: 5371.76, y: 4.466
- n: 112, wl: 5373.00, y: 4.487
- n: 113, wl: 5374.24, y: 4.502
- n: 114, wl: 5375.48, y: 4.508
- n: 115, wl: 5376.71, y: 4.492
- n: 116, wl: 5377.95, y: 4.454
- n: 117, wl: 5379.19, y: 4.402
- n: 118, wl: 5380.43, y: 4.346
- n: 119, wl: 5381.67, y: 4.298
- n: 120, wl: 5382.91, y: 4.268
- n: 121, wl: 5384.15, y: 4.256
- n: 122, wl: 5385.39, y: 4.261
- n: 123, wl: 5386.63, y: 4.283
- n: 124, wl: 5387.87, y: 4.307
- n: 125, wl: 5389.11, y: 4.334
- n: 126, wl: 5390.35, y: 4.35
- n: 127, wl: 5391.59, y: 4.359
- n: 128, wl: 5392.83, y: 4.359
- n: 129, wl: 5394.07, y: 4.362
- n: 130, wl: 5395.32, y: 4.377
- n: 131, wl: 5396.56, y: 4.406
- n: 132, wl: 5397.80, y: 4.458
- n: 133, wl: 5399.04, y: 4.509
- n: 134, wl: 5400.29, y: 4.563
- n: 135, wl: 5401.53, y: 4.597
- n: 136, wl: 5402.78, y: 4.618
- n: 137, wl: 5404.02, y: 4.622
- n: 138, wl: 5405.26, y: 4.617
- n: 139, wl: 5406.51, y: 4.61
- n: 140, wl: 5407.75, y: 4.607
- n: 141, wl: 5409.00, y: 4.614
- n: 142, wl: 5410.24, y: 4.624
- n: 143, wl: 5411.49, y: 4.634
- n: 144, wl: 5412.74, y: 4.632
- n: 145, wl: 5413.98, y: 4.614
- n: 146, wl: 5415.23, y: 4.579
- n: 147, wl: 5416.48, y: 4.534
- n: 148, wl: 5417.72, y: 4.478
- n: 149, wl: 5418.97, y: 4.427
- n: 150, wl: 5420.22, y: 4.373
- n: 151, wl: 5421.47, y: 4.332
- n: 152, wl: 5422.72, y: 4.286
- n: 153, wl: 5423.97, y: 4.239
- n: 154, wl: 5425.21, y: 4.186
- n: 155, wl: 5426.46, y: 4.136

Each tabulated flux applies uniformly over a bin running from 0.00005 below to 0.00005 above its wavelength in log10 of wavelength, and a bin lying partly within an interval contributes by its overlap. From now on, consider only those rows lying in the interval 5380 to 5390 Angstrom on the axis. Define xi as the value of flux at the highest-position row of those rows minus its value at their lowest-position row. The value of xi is -0.01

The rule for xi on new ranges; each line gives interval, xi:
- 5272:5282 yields -0.10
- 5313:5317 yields 0.09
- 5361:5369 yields 0.34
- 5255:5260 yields -0.07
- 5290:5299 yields -0.15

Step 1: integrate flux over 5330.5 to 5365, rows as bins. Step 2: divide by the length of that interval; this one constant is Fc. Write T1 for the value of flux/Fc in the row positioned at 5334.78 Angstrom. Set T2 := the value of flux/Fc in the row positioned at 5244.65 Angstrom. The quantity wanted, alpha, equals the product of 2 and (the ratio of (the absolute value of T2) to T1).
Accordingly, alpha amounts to 2.22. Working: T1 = 0.96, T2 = 1.07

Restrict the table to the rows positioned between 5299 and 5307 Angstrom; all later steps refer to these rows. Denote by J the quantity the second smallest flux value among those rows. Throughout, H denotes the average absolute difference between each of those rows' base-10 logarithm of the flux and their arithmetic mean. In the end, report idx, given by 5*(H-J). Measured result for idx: -19.3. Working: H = 0.013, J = 3.883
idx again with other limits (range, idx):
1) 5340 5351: -20.4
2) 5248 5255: -21.4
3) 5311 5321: -21.8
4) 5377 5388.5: -21.3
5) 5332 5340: -19.6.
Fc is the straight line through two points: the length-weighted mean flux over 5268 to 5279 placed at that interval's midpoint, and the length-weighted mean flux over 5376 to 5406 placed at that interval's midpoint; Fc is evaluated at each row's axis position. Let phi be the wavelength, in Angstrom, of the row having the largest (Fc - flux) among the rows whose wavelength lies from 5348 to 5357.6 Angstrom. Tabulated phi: 5350.78 Angstrom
